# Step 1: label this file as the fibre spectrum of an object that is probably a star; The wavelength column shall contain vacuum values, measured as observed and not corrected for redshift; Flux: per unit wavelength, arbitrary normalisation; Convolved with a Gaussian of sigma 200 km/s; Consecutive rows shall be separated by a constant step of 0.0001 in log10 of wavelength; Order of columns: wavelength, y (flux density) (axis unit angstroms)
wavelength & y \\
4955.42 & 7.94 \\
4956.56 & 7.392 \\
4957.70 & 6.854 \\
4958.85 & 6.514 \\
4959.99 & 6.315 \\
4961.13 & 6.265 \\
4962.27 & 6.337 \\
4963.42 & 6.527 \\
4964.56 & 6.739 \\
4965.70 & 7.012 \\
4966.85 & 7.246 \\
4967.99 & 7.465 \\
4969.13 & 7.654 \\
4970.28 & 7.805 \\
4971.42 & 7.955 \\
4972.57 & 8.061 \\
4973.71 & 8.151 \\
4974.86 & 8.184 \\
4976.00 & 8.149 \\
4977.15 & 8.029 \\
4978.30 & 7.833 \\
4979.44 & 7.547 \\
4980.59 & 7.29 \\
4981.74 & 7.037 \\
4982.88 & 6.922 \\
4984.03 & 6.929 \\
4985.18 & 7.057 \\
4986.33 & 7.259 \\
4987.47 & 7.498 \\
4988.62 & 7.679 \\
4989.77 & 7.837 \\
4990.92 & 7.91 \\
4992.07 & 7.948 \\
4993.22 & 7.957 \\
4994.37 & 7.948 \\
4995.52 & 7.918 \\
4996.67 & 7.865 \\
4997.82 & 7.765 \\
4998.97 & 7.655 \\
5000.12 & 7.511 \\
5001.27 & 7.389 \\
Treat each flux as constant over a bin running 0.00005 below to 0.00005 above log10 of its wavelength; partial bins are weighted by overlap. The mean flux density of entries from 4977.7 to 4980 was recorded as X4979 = 7.7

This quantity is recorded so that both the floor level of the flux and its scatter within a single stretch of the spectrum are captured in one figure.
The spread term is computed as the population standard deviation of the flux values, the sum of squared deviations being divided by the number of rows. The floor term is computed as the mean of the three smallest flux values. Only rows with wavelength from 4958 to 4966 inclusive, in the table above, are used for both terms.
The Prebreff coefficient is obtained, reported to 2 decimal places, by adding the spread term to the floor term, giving 6.55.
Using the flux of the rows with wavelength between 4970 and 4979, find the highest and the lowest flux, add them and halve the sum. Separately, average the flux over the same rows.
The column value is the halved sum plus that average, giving 16.0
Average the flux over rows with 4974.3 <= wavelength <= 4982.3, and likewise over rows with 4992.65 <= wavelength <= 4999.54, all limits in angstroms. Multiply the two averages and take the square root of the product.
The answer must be 7.8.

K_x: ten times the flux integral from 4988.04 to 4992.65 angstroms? 361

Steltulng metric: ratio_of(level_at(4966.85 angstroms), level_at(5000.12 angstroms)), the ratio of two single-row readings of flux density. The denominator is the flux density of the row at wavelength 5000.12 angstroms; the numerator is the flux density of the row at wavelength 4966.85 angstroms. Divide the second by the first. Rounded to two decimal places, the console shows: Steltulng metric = 0.96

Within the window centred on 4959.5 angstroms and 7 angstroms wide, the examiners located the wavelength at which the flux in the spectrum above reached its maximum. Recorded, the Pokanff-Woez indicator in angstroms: 4956.56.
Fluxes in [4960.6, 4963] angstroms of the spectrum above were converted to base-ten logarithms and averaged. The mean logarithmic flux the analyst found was 0.799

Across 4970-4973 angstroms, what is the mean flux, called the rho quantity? 7.9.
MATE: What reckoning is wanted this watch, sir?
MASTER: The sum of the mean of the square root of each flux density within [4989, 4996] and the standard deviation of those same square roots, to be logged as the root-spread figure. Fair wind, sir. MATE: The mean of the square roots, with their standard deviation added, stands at 2.82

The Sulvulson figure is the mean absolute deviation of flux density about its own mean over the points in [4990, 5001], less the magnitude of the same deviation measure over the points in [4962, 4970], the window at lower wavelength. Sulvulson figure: -0.27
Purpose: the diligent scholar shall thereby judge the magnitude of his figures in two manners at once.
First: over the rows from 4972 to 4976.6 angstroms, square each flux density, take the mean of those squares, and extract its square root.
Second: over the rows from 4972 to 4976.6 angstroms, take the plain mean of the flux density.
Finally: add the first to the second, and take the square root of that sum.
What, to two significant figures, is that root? 4.0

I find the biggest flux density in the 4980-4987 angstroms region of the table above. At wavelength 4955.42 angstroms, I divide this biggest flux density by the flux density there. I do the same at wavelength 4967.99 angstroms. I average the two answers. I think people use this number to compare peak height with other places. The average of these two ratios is 0.95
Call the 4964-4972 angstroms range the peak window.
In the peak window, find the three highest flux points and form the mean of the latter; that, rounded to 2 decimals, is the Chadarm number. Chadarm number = 7.80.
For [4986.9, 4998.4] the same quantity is 7.95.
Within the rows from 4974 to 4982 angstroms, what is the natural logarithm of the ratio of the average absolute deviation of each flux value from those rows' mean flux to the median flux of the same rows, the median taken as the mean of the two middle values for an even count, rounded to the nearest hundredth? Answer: -3.05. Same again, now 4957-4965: -3.63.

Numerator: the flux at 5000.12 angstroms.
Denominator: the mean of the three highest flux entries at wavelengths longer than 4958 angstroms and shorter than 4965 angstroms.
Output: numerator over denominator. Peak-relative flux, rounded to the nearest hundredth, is 1.14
